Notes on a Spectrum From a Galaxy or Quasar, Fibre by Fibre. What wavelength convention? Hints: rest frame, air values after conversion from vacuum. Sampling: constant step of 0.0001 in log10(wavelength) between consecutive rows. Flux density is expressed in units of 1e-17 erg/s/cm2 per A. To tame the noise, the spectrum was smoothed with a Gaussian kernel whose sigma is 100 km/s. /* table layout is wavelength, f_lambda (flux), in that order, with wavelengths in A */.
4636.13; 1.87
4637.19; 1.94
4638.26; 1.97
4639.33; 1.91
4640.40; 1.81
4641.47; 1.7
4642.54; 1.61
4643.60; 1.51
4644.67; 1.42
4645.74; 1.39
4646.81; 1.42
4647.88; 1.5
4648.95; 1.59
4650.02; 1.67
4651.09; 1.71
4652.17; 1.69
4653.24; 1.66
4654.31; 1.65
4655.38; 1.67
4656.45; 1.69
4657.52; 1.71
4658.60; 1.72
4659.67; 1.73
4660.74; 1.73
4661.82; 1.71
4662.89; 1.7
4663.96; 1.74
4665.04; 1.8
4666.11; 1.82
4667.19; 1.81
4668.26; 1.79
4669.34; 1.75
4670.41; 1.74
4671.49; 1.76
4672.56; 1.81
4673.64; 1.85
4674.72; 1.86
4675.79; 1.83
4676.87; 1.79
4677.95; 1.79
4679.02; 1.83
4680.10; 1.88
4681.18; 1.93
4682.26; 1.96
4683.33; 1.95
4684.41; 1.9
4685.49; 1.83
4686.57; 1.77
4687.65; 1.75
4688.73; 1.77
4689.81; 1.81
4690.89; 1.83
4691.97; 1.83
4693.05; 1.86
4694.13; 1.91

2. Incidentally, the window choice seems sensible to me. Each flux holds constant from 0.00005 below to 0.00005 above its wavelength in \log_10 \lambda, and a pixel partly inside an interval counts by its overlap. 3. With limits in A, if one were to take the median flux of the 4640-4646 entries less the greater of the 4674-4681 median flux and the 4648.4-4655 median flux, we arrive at -0.27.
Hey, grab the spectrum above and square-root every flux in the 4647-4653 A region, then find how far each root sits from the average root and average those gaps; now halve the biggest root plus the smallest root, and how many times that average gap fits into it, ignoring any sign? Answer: 46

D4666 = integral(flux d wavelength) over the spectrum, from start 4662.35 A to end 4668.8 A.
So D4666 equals 11.5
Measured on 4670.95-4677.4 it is 11.7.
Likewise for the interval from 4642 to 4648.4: 9.5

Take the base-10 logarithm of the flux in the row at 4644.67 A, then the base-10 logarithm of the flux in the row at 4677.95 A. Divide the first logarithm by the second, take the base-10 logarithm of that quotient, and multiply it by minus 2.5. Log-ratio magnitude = 0.55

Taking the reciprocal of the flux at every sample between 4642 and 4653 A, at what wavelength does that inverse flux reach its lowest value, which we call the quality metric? 4651.09 A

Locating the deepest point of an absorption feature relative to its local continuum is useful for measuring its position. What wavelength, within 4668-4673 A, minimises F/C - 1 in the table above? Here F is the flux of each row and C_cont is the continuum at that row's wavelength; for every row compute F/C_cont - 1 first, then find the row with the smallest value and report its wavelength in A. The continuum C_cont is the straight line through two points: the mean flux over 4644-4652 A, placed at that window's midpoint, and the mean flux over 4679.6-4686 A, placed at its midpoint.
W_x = 4670.41 A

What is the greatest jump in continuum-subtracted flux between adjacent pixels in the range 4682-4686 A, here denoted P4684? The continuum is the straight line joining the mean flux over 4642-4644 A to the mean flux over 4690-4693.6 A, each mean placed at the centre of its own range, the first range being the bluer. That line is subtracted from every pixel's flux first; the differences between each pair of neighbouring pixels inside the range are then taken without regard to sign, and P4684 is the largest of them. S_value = 0.076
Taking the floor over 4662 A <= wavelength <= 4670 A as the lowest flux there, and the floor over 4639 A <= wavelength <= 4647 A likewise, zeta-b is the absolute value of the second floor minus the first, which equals 0.31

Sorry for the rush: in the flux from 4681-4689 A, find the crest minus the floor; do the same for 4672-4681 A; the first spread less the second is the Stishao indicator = 0.1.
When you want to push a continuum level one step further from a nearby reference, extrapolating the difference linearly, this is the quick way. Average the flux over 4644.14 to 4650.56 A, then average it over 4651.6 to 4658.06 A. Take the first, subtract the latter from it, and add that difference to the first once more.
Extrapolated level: 1.32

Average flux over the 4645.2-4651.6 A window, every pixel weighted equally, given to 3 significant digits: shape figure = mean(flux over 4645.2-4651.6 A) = 1.55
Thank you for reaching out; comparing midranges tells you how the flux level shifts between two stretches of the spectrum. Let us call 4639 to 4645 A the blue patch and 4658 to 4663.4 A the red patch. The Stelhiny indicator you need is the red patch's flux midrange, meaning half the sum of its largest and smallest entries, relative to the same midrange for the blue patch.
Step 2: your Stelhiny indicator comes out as 1.03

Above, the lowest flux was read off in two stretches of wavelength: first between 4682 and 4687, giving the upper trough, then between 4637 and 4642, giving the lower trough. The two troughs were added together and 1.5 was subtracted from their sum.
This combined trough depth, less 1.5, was 1.97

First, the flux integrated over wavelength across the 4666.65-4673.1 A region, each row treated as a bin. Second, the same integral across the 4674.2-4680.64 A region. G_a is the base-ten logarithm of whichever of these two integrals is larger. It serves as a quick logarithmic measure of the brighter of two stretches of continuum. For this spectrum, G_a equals 1.07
